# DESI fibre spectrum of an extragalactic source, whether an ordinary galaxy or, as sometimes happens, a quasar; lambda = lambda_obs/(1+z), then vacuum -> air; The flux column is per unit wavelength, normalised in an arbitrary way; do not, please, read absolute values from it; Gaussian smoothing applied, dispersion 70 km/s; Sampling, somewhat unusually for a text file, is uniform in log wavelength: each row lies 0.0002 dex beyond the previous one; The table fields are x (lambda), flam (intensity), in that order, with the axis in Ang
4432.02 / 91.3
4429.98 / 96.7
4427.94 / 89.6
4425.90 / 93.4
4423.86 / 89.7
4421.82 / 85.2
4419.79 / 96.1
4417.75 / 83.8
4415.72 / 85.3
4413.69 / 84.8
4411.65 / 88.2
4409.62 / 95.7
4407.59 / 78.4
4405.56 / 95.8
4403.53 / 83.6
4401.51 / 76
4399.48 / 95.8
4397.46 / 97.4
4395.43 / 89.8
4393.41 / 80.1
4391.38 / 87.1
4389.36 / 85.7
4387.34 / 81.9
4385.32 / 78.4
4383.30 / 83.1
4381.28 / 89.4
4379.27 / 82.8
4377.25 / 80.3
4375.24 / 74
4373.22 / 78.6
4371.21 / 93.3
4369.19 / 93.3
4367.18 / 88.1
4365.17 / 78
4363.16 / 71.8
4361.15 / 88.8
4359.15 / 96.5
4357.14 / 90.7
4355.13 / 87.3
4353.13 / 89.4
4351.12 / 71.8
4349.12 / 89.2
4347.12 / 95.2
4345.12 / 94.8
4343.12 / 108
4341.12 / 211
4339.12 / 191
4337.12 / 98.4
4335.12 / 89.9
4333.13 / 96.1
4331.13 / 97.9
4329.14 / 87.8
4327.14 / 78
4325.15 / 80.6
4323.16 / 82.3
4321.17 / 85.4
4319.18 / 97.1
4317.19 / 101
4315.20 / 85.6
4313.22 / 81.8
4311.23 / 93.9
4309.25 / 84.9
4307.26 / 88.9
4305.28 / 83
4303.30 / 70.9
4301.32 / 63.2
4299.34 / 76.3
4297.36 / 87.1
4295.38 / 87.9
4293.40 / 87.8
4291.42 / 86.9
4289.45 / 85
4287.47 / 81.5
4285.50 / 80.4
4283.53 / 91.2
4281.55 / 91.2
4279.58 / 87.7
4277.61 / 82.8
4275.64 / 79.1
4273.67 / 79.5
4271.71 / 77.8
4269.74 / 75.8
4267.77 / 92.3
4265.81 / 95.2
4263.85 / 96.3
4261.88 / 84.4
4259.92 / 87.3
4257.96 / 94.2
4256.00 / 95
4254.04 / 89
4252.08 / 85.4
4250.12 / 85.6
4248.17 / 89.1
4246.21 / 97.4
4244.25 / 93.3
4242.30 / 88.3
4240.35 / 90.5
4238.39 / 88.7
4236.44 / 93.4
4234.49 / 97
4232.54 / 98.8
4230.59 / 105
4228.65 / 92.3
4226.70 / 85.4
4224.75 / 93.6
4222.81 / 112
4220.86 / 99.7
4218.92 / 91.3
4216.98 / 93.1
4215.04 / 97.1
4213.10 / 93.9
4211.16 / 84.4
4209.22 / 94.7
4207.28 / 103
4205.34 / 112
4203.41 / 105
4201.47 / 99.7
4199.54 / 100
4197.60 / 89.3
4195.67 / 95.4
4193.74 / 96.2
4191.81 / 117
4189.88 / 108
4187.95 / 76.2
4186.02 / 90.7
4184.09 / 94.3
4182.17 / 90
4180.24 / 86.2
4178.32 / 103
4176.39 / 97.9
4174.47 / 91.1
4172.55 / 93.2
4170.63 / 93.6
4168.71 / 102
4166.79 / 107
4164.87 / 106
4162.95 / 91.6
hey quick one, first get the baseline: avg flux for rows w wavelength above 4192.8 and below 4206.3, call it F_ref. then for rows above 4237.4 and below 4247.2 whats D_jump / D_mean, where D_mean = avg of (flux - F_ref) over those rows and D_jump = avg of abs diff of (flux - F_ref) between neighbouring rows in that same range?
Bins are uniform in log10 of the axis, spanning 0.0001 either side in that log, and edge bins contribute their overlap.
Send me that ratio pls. -0.4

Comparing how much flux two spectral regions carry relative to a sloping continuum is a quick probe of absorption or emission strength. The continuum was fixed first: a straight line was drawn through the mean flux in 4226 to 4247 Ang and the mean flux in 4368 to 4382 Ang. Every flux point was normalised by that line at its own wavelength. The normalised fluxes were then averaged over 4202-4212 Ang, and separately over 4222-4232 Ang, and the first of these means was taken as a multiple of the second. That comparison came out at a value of 1.01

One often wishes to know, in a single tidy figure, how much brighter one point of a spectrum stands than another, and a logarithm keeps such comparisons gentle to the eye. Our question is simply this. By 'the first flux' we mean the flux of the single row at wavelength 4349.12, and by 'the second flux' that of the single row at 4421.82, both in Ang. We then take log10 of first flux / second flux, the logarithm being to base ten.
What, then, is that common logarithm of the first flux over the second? 0.020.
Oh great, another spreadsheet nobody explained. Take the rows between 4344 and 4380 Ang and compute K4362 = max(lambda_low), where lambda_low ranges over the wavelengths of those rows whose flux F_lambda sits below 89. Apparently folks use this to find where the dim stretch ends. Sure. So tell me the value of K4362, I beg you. 4379.27 Ang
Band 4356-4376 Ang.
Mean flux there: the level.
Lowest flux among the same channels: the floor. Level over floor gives 1.19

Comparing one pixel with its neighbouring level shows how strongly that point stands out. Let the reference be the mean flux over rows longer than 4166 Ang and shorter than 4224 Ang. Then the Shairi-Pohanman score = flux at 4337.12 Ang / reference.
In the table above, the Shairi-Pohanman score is 1.01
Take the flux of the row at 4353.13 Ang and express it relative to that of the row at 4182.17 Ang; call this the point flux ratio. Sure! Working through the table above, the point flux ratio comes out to 0.99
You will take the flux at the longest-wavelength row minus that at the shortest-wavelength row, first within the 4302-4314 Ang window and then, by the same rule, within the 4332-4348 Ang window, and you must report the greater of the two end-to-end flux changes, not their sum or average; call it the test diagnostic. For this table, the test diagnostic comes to 11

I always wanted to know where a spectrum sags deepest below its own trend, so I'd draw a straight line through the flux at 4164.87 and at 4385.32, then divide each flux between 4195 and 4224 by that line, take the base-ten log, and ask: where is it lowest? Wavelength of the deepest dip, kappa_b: 4211.16 Ang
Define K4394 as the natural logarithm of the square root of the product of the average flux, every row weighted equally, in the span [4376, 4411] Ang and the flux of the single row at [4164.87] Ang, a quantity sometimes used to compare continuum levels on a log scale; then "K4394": 4.56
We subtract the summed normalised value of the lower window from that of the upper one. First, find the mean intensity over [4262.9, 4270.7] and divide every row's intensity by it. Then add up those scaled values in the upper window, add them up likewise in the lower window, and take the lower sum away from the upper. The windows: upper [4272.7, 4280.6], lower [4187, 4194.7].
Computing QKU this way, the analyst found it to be -0.76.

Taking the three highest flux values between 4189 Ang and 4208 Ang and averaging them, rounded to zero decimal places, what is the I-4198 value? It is 112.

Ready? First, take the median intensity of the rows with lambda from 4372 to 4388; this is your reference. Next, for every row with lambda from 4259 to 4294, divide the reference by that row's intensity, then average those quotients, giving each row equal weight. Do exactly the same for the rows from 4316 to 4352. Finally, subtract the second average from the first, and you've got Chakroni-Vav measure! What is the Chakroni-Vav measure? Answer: 0.10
